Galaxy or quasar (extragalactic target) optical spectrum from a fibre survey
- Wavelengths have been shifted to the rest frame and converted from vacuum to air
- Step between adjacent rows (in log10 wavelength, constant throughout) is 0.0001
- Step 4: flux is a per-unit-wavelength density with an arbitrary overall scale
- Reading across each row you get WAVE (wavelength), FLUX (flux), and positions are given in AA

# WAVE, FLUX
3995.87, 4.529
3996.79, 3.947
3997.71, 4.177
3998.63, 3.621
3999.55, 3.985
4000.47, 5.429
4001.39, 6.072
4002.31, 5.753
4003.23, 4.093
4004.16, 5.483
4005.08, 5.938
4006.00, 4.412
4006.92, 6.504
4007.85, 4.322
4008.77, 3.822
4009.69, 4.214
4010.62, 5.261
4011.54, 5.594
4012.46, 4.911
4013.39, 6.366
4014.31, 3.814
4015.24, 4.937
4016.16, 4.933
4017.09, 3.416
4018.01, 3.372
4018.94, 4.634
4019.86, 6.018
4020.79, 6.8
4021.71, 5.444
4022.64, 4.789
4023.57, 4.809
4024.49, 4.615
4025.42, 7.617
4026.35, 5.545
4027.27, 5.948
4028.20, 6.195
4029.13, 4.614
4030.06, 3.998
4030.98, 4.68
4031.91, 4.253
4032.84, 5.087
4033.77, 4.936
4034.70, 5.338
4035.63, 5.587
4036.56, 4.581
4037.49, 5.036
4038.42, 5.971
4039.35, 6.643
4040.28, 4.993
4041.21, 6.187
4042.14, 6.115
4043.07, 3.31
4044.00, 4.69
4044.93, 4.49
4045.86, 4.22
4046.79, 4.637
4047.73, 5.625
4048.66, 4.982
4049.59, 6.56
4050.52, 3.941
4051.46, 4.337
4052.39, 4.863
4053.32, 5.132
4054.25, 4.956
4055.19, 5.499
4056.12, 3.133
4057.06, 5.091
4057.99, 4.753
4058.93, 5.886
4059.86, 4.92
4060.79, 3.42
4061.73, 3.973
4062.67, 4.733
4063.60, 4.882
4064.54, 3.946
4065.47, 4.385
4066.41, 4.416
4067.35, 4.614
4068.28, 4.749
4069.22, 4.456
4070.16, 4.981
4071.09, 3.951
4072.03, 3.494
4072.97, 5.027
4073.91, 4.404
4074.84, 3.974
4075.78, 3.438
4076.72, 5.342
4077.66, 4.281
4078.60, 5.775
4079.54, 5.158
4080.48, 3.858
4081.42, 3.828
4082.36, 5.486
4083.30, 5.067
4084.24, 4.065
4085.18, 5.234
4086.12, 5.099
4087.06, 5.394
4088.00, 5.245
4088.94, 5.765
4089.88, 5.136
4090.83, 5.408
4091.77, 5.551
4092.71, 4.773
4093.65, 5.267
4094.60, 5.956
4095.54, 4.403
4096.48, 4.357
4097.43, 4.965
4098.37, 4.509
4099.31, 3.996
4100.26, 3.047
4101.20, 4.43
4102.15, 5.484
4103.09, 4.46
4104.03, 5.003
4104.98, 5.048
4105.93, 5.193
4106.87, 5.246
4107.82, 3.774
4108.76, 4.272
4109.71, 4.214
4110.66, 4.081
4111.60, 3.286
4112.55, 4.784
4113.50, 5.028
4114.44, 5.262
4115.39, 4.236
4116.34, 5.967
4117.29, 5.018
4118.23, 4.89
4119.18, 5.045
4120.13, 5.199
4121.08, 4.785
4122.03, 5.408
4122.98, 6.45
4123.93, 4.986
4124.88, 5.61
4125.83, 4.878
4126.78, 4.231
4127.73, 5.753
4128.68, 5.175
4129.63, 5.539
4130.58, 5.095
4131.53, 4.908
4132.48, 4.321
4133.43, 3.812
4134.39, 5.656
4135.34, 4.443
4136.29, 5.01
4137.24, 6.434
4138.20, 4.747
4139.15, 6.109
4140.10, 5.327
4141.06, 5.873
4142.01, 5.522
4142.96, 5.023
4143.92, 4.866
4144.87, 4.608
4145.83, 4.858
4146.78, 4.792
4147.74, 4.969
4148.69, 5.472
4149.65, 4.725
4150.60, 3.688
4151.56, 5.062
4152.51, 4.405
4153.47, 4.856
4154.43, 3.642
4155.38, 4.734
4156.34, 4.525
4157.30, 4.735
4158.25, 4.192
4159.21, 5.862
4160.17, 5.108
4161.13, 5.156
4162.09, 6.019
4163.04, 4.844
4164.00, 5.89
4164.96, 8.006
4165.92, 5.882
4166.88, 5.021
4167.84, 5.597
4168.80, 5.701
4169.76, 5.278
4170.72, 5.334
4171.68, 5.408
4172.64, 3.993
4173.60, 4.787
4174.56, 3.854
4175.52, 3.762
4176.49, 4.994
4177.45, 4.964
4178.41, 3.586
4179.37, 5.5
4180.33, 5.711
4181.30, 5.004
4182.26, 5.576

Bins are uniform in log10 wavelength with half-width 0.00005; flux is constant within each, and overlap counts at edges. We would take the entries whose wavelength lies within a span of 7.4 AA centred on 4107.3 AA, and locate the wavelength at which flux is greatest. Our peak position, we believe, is 4106.87 AA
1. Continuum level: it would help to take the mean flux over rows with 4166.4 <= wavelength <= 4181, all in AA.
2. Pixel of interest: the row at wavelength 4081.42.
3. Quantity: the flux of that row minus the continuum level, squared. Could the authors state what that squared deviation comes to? 1.1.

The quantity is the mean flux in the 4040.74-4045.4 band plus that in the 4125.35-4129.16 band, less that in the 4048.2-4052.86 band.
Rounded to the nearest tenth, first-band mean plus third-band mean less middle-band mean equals 5.0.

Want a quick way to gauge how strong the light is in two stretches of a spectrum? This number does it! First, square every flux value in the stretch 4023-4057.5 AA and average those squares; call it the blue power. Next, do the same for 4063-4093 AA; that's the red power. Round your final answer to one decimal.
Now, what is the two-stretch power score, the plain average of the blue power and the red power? 24.7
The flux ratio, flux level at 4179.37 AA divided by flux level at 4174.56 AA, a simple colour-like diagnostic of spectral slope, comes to 1.4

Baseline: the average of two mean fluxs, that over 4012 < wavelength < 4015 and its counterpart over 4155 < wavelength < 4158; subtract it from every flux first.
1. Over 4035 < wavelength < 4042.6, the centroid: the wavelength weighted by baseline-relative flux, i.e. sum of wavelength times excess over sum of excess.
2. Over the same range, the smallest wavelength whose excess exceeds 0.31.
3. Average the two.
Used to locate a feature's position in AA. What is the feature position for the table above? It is 4037.7 AA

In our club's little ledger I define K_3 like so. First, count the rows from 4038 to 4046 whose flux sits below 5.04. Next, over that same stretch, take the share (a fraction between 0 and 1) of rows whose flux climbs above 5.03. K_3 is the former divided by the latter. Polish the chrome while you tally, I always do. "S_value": 11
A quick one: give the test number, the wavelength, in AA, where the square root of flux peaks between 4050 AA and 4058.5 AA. 4055.19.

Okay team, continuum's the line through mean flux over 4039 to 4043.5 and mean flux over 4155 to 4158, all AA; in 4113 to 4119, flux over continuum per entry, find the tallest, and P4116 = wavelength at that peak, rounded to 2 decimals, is 4116.34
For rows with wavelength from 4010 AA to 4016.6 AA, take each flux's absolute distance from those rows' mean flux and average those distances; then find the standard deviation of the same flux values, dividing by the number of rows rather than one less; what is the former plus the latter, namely 1.3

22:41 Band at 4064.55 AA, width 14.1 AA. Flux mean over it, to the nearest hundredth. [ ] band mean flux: 4.54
